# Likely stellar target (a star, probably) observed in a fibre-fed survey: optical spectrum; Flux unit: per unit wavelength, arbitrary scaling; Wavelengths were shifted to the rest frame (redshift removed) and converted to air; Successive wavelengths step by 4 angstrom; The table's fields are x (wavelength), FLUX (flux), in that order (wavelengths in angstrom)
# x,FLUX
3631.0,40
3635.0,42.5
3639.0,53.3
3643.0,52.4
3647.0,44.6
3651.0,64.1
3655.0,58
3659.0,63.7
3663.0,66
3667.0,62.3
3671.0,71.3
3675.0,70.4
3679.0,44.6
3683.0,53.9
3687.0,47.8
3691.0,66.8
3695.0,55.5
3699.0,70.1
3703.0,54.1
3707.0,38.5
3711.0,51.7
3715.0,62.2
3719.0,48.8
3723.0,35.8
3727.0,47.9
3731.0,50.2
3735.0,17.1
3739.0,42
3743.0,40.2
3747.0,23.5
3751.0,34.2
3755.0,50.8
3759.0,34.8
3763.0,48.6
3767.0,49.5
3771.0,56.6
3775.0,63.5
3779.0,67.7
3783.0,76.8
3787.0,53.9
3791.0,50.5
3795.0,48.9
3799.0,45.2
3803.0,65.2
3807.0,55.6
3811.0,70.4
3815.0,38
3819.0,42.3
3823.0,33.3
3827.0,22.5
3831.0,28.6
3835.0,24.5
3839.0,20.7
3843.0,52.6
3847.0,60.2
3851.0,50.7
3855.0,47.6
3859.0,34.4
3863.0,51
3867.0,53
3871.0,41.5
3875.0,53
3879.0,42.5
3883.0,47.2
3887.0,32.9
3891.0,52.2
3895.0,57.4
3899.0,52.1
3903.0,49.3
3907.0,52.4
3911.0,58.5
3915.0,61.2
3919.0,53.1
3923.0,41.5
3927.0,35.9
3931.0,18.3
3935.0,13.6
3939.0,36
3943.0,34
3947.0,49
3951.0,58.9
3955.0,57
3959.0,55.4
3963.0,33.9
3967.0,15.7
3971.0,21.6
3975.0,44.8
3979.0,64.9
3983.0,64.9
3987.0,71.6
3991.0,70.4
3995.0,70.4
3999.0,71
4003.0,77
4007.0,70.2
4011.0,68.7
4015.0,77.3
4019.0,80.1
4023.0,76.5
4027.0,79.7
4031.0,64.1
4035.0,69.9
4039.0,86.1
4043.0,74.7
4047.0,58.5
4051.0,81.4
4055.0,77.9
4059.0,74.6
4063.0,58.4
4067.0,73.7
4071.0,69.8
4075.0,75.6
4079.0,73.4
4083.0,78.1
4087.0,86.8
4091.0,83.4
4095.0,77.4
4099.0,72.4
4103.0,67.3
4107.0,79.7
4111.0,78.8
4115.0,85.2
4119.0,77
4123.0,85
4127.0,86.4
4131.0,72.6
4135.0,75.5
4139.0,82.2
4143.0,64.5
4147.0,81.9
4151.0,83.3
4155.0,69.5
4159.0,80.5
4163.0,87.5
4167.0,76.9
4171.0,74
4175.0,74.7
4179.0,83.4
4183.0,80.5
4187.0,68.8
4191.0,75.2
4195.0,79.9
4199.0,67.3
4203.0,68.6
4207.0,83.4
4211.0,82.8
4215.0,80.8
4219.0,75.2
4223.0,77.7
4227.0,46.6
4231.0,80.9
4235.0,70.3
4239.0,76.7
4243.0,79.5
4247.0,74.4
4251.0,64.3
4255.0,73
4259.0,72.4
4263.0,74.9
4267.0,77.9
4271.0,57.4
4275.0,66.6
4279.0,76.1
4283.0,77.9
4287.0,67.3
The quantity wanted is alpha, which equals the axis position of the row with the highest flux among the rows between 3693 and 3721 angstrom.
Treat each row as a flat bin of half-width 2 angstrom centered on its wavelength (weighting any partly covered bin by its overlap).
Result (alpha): 3699.0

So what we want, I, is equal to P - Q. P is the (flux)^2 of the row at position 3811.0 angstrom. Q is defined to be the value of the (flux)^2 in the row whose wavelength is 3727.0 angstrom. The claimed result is 2662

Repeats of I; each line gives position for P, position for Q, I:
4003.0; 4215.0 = -600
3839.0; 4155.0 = -4402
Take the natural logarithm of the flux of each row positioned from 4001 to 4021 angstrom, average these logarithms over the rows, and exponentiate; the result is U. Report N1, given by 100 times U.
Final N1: 7453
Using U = 75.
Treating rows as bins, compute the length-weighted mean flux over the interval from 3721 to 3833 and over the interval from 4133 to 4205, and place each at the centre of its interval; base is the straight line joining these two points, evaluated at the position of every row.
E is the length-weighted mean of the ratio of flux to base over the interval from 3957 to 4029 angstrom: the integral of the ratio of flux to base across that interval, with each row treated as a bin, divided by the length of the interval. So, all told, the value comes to 1.0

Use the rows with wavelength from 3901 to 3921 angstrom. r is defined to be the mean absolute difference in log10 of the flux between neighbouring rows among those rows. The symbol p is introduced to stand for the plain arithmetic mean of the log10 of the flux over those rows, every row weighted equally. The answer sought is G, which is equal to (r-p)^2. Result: 2.9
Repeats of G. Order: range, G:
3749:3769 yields 2.3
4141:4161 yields 3.3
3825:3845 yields 1.7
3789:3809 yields 2.7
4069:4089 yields 3.4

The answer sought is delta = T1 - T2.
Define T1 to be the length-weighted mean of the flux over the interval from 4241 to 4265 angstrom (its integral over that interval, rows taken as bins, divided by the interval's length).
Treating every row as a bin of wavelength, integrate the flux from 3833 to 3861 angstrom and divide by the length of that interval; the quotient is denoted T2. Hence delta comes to 32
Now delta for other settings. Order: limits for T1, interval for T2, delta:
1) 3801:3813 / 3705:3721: 13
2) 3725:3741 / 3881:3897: -8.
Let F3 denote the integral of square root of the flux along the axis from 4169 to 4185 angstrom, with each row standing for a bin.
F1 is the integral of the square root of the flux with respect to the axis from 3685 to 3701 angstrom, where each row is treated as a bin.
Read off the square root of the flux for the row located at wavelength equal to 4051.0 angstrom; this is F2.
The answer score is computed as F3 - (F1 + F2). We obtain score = 9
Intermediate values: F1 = 124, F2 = 9.0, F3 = 141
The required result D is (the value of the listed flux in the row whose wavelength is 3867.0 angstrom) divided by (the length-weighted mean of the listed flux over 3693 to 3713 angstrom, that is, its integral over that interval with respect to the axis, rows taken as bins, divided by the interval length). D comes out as 0.98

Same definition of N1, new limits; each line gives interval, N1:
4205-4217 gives 8233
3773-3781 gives 6557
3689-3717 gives 5606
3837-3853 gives 4270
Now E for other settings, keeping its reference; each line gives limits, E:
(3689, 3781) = 1.1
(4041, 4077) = 1.1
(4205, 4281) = 0.9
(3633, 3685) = 1.5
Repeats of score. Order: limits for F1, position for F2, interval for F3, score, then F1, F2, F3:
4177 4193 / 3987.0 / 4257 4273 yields -14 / 140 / 8.5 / 134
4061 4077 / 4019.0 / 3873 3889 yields -36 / 133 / 8.9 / 106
